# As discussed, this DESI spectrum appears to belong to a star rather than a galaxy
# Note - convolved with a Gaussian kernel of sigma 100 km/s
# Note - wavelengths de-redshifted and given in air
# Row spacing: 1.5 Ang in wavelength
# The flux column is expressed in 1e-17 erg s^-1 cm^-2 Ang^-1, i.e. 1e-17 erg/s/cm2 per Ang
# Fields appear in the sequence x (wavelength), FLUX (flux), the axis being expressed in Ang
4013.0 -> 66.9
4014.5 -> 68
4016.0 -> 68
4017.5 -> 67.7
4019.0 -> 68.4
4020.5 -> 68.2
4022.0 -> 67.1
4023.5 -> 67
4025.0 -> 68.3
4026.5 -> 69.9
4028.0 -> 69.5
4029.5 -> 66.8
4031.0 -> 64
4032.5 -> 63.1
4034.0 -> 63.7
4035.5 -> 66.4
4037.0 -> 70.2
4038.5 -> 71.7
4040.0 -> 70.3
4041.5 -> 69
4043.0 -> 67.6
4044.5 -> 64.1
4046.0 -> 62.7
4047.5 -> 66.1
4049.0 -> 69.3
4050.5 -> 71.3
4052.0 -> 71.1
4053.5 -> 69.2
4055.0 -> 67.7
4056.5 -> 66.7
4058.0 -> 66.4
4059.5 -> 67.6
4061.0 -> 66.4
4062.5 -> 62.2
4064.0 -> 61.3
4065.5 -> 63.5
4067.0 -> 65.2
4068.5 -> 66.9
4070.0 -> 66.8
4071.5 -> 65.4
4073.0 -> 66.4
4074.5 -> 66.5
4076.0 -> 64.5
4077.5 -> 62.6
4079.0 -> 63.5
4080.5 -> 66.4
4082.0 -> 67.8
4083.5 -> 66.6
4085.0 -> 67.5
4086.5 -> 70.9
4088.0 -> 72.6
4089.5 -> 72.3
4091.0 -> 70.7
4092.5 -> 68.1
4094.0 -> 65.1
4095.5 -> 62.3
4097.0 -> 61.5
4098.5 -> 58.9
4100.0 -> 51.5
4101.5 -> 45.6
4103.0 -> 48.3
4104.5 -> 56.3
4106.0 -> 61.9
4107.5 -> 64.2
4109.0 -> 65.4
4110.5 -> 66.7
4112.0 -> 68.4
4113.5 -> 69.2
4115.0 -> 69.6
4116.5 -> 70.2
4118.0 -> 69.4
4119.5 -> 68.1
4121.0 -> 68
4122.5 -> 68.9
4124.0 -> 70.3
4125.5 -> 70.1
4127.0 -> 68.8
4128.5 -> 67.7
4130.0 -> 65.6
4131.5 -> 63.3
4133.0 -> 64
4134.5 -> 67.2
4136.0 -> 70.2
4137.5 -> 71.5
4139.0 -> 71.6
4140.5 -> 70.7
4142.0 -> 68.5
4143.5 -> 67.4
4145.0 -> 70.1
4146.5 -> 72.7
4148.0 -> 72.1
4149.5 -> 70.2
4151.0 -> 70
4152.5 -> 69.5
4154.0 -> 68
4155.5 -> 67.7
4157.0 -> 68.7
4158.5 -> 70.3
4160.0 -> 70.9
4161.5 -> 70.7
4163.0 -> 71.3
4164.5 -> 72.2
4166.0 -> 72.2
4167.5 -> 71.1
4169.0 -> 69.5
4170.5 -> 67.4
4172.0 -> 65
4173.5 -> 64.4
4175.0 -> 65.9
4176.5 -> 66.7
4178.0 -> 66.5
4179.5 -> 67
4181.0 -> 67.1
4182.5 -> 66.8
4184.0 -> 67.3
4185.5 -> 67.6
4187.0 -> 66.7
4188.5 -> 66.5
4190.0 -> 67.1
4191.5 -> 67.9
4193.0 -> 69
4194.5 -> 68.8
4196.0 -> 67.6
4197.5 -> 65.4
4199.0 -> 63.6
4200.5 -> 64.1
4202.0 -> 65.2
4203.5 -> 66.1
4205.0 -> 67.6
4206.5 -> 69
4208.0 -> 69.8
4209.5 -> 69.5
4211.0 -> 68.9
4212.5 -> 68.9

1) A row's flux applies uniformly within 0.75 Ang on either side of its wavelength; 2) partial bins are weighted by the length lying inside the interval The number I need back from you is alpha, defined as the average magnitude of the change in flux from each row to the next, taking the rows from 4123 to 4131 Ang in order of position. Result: 1.2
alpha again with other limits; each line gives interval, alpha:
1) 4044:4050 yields 2.7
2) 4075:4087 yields 1.8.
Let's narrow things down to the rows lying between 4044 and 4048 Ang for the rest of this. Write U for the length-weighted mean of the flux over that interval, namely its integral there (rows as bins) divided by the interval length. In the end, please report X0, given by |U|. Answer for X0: 64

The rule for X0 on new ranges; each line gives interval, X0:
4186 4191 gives 67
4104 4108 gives 61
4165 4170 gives 71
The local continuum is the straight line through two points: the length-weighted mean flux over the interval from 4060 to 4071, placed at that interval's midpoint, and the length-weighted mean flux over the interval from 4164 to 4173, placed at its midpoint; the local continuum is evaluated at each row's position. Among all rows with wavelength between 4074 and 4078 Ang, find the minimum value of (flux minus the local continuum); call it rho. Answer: -3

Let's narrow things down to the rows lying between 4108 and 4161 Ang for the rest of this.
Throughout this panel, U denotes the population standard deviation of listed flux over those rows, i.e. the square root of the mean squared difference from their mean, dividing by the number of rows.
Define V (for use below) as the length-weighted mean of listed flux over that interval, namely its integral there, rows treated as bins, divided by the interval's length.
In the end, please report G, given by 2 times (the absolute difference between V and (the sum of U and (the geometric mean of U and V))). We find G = 109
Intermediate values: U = 2.1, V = 68.9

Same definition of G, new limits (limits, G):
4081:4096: 101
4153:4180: 107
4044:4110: 80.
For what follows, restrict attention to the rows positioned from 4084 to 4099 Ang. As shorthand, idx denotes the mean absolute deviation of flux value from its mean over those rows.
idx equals 4.0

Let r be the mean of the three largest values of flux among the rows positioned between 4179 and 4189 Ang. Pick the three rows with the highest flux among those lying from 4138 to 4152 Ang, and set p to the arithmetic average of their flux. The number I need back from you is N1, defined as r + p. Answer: 139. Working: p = 72.1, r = 67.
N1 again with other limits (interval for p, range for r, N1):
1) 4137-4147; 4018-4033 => 141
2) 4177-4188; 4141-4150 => 139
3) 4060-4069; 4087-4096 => 138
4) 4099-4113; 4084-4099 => 139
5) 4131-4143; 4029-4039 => 141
